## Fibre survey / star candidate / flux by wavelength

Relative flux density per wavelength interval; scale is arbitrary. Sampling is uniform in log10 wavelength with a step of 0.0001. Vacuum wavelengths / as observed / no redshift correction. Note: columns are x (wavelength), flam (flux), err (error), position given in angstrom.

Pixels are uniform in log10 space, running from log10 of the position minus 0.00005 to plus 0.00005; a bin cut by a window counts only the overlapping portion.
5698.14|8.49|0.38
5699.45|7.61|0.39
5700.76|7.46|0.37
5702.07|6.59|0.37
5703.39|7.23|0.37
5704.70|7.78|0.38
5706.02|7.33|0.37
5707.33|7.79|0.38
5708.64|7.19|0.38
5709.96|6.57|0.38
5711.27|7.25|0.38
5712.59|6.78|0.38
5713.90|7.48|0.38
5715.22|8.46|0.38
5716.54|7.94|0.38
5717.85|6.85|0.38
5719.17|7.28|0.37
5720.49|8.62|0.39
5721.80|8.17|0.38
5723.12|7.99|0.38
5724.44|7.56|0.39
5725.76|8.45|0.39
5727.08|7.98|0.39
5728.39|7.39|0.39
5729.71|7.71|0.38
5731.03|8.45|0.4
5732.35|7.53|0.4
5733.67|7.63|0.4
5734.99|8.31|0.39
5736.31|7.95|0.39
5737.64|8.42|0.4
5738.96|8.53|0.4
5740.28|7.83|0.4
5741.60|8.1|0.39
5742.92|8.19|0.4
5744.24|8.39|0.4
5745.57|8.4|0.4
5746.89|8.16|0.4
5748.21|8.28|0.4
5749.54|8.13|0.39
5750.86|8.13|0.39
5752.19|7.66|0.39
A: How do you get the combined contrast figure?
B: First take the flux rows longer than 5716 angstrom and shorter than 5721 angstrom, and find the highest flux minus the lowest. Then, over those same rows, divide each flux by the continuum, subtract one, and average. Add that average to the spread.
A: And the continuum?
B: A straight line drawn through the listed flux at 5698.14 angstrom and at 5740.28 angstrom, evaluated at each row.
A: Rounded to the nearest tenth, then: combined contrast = 1.7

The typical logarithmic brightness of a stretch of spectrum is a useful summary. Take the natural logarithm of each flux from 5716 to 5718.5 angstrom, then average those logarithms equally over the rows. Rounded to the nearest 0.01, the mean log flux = 2.00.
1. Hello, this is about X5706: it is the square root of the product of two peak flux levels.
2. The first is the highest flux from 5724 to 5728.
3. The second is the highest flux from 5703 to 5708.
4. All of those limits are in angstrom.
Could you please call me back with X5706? 8.11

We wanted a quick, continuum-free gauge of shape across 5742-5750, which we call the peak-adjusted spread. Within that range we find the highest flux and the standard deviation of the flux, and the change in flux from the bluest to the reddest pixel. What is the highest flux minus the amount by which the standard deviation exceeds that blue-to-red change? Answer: 8.2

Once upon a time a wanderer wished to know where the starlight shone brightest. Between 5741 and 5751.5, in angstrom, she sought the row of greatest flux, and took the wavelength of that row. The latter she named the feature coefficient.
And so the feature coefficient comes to 5745.57 angstrom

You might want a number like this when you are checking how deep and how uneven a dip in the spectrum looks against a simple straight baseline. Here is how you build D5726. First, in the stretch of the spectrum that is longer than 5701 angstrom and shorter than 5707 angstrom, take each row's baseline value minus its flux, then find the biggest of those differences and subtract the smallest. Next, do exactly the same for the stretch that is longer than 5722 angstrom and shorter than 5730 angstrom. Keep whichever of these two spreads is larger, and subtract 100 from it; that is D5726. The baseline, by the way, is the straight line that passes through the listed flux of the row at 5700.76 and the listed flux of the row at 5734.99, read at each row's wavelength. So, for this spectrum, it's -98.9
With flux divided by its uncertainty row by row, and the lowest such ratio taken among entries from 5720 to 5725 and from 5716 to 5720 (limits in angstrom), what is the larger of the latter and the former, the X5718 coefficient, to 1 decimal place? 19.4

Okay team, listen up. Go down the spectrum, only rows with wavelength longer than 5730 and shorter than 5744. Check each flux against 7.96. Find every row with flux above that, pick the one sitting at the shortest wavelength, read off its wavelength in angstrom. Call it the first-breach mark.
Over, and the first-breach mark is 5731.03 angstrom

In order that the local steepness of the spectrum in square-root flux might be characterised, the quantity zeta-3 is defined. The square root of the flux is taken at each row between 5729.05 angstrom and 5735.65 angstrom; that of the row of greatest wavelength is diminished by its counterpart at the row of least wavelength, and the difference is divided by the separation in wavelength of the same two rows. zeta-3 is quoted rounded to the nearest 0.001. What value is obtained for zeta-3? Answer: 0.020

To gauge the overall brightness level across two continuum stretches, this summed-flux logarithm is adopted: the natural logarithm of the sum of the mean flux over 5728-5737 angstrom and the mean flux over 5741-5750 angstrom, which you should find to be 2.78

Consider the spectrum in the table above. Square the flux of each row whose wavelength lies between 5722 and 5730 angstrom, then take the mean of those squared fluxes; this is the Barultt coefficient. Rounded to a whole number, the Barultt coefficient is 62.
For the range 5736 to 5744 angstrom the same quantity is 67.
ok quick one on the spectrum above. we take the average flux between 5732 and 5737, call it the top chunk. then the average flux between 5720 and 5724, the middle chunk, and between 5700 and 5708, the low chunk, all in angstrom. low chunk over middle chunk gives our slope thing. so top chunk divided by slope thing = 8.8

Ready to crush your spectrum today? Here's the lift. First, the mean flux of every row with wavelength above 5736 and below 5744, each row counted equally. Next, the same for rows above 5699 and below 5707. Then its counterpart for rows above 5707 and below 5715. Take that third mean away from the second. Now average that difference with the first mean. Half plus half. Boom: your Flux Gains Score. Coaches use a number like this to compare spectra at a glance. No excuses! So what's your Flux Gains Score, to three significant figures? 4.16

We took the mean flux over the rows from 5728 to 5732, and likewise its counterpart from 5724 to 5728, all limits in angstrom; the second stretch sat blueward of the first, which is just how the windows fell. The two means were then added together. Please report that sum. 15.8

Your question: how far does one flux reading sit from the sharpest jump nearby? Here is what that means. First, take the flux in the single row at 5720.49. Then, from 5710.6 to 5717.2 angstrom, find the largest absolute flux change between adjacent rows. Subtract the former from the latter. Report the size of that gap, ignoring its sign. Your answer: 7.64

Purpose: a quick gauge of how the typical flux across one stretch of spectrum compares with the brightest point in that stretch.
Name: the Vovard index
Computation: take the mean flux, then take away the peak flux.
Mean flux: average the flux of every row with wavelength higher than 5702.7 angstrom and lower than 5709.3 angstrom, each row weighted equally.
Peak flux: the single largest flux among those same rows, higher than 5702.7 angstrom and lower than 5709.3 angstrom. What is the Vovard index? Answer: -0.33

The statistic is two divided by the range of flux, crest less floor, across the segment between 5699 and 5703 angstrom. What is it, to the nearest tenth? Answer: 2.0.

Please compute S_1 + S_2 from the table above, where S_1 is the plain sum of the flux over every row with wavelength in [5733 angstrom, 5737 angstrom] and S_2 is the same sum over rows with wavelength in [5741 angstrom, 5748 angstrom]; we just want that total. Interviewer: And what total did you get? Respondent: 65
